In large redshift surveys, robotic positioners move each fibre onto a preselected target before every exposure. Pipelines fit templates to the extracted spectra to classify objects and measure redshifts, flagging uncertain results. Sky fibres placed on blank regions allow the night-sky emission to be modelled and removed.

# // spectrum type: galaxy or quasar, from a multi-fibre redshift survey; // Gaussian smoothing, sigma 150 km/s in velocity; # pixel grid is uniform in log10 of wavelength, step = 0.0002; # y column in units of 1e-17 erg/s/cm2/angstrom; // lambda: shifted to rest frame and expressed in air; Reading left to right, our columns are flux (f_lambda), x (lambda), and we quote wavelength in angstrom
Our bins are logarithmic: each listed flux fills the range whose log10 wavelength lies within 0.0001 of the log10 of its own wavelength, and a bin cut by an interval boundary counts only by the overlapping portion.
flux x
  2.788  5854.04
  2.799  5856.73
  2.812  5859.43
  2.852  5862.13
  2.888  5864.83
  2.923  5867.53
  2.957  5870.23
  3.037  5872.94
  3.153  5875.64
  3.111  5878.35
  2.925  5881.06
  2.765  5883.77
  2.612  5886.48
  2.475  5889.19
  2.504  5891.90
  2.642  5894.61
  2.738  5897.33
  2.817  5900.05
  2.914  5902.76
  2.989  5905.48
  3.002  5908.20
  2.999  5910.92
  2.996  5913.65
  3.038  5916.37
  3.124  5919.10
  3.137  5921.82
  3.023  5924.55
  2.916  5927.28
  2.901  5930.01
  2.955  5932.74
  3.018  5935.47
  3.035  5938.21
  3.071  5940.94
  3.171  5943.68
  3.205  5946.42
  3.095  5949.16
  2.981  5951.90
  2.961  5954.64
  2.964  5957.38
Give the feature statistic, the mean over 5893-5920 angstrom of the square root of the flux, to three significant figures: 1.71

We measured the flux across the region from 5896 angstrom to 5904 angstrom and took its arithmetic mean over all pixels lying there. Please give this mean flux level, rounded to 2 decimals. 2.82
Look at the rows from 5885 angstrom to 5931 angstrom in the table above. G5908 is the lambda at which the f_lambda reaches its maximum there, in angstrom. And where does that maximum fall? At 5921.82 angstrom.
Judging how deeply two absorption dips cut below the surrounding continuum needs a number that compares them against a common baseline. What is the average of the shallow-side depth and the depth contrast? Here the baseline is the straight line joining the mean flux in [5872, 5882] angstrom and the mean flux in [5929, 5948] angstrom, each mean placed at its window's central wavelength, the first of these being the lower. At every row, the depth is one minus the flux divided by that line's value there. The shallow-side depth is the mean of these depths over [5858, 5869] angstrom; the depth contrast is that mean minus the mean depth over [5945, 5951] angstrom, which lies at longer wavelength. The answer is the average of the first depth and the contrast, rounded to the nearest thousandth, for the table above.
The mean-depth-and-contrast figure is 0.078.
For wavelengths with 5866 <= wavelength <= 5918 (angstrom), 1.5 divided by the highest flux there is 0.476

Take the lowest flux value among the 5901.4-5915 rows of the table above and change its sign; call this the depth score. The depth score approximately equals -2.91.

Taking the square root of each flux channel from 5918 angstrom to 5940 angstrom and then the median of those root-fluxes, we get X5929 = 1.74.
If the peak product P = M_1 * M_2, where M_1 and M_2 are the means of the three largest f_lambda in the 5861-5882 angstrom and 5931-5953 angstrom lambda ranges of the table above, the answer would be 9.79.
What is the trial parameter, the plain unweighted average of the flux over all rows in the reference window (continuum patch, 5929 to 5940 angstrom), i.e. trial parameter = 2.98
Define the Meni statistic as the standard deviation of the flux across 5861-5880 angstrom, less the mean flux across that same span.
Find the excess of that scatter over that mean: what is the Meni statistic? -2.9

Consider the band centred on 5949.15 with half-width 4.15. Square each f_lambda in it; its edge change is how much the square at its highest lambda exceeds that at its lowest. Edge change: -1.4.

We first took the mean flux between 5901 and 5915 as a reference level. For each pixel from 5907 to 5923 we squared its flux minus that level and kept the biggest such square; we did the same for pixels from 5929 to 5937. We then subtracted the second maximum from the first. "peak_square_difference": 0.02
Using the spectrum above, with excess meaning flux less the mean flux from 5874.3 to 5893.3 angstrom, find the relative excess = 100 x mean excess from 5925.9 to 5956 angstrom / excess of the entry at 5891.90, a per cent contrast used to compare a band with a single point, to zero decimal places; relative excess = -82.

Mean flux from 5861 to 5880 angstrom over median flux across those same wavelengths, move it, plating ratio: 1.01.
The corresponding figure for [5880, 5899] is 1.01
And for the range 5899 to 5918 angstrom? 0.99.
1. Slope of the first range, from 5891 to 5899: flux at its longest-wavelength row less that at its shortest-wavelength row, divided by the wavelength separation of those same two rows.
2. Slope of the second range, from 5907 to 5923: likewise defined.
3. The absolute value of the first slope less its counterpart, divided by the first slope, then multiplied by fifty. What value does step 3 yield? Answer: 38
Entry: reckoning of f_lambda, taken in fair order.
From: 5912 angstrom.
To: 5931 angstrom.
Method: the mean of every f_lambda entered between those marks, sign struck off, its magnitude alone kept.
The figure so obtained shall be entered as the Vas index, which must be 3.02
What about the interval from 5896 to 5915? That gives 2.92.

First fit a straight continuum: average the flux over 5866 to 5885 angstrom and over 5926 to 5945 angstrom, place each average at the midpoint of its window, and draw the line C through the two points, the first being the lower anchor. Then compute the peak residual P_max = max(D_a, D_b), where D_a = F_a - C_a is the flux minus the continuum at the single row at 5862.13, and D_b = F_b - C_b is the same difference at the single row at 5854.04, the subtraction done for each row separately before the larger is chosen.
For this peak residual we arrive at -0.12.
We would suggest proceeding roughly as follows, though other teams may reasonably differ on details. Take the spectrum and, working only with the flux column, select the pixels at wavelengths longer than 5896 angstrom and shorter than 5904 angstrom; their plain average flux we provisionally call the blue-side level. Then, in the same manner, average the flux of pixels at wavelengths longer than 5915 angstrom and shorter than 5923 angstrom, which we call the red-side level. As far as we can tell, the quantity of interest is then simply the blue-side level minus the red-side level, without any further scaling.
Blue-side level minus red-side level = -0.28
